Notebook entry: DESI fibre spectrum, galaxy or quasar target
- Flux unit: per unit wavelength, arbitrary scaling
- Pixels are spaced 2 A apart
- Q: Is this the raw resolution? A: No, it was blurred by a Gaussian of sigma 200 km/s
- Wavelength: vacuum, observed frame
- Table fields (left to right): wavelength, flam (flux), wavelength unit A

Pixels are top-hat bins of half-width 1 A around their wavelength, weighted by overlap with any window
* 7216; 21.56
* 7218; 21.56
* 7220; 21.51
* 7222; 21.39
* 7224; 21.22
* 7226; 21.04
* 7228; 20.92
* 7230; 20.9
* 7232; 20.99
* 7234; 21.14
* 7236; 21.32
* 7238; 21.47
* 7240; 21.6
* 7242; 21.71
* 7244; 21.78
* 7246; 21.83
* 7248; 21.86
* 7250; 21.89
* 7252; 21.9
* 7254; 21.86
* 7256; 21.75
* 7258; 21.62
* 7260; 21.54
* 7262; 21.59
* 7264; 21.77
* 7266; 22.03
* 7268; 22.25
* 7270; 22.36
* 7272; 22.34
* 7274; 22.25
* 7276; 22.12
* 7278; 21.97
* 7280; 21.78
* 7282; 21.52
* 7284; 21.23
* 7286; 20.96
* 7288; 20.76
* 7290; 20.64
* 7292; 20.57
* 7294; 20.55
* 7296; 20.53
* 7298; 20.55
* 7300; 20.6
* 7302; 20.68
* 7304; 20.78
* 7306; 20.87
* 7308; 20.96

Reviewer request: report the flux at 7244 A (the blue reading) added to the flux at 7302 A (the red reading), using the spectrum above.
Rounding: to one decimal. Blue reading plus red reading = 42.5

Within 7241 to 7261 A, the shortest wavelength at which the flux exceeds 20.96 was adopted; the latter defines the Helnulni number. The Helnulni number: 7242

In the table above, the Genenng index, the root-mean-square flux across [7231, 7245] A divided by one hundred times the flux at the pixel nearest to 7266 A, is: 0.0097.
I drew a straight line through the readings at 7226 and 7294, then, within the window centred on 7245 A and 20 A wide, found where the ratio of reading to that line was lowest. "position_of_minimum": 7236 A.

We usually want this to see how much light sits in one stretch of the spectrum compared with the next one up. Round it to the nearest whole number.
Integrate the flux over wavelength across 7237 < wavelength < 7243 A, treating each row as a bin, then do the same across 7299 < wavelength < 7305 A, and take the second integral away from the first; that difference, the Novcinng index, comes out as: 5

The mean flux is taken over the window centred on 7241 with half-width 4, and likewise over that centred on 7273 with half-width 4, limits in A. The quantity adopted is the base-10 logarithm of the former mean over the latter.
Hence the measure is -0.012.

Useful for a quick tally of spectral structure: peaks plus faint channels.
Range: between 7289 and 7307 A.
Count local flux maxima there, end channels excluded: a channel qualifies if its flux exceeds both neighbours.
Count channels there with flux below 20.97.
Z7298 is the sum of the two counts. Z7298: 9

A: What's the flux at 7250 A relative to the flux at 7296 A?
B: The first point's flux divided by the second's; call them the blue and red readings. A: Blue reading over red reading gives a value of 1.07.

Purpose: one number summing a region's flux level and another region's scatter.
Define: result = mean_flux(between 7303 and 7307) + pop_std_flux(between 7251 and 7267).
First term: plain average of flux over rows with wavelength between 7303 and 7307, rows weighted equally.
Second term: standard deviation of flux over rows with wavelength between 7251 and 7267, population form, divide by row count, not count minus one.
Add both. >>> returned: 20.98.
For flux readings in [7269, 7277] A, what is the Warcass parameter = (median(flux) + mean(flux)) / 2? 22.3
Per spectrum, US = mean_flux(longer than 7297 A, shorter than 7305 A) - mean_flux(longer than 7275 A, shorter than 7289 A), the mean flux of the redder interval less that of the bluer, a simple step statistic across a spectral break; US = -0.8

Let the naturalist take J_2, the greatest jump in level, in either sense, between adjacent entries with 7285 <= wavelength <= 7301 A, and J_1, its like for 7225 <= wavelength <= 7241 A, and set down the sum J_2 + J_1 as 0.380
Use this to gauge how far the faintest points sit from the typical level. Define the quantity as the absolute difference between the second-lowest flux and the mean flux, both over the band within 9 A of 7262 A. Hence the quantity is 0.27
